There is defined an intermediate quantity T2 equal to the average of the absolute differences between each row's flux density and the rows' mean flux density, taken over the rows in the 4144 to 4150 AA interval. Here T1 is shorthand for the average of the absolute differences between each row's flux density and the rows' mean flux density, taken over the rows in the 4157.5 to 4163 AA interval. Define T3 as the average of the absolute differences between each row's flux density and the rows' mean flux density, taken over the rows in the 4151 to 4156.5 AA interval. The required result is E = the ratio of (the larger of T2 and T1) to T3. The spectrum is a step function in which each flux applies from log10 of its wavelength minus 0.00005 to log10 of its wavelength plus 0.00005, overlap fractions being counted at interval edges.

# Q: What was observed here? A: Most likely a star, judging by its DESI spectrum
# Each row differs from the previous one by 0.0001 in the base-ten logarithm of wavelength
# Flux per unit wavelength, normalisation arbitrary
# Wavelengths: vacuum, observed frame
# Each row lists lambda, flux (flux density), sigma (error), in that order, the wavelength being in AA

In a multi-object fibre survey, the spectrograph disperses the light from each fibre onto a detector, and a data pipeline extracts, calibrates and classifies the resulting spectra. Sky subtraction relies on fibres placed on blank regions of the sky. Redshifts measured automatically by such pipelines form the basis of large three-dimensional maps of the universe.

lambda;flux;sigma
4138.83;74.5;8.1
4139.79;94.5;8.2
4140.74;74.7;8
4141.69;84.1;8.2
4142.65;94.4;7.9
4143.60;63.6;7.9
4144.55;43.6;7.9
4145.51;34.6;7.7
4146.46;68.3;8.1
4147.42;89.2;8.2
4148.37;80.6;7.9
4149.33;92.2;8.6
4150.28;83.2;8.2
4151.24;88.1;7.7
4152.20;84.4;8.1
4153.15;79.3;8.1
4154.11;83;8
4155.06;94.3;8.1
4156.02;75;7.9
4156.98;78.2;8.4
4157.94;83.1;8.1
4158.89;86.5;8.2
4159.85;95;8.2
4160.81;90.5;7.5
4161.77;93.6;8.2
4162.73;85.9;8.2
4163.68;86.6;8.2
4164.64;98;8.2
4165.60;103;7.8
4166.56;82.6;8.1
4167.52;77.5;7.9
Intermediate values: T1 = 4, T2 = 19.3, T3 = 4.9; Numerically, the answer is 3.9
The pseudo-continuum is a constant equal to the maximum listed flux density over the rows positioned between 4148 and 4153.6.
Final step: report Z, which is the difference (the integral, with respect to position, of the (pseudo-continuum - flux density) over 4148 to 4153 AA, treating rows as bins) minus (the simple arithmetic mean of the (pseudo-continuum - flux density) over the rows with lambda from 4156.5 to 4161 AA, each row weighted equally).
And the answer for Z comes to 29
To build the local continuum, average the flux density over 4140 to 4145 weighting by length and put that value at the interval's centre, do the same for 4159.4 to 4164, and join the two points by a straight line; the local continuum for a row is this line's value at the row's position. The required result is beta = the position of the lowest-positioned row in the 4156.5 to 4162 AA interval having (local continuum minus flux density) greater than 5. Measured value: 4156.98 AA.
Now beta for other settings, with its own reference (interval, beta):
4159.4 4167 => 4162.73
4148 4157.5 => 4156.02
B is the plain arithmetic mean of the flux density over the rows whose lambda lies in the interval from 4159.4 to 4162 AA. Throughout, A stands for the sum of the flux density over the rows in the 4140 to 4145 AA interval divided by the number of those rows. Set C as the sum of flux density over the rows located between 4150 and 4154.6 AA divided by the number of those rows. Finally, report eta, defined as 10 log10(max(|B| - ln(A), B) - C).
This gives 10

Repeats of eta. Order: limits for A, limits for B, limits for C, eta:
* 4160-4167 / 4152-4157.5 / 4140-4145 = 10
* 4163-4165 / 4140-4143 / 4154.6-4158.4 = 2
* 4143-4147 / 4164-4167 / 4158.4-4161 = 6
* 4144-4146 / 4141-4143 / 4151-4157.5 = 8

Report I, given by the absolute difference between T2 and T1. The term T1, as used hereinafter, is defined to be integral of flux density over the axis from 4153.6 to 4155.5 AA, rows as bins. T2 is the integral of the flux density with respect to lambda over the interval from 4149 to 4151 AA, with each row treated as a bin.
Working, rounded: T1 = 168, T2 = 175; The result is 6.7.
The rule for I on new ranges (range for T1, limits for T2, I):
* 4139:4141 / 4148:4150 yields 4.9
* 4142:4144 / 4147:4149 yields 10.8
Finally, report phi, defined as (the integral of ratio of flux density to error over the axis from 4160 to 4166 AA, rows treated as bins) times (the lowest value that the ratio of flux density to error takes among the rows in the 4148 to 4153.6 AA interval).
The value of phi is 681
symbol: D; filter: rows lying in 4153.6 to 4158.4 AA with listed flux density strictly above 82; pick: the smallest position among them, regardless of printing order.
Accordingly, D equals 4154.11 AA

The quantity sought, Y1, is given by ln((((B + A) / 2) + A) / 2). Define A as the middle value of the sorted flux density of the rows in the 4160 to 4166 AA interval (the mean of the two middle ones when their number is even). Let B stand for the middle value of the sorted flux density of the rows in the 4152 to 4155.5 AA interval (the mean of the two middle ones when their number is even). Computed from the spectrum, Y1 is 4.50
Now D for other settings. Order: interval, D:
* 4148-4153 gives 4149.33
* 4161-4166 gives 4161.77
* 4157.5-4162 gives 4157.94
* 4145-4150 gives 4147.42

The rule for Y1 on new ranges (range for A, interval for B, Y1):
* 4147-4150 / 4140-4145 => 4.45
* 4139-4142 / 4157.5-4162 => 4.45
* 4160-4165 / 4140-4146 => 4.44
